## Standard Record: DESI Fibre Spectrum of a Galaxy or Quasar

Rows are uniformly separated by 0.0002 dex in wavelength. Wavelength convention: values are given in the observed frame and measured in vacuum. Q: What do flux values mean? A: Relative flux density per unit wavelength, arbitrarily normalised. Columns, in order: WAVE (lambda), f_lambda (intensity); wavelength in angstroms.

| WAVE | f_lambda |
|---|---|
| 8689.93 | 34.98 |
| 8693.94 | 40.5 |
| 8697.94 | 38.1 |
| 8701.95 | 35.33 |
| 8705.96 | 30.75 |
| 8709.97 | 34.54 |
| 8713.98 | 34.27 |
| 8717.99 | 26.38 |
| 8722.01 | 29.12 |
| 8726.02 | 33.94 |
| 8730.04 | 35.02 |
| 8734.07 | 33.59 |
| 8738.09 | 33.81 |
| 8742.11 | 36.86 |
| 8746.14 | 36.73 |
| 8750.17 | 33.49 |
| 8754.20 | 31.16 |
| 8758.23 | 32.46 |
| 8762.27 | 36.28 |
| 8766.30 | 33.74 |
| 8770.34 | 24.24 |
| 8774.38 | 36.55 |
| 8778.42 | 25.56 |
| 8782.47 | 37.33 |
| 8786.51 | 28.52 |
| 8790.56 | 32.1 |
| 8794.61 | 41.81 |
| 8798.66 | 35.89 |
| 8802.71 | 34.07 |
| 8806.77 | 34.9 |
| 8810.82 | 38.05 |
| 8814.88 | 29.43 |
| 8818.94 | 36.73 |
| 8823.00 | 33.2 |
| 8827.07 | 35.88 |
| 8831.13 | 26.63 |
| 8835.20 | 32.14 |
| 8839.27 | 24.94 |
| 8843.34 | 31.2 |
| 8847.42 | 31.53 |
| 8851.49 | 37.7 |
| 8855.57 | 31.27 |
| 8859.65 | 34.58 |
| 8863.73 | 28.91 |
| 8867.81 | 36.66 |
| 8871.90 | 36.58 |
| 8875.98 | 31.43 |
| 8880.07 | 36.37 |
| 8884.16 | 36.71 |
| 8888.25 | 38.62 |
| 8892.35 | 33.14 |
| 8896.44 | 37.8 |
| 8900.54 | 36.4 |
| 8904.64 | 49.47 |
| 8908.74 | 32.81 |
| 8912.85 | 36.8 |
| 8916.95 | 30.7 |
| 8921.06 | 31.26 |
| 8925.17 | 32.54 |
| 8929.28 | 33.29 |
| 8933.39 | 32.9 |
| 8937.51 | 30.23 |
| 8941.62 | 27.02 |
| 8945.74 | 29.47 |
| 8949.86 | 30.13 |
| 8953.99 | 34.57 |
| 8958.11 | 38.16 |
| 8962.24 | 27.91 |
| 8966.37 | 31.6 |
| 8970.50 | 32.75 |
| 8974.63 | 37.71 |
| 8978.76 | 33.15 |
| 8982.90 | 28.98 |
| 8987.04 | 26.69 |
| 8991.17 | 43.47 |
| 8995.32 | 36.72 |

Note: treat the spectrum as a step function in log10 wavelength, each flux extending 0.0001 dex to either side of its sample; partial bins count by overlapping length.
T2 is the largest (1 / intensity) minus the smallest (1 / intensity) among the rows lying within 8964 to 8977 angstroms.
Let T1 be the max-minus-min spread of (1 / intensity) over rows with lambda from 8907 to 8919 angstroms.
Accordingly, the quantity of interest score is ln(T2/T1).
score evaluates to -0.1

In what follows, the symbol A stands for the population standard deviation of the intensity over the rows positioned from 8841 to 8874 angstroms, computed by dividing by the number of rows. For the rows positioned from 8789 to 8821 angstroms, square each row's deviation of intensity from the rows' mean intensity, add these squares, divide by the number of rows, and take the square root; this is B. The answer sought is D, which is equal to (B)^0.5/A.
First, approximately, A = 3.0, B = 3.5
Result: 0.62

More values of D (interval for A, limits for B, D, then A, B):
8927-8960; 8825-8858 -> 0.61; 3.3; 4.0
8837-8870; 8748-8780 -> 0.53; 3.9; 4.3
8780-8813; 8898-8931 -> 0.64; 3.7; 5.7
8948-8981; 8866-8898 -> 0.45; 3.3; 2.3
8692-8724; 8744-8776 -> 0.45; 4.4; 3.8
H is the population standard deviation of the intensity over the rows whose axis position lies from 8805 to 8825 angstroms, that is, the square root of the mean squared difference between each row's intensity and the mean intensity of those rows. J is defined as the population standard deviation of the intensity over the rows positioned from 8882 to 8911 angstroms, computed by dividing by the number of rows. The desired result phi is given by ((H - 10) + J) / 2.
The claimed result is -0.9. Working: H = 3.0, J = 5.2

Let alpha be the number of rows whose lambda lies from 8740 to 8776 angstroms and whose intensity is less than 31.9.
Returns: 2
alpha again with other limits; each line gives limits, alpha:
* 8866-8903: 1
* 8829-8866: 6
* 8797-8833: 2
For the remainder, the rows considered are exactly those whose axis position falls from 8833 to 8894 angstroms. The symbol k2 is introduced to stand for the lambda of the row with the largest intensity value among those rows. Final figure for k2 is 8888.25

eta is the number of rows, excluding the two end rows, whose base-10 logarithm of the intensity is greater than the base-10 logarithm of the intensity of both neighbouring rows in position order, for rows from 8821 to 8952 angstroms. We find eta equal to 10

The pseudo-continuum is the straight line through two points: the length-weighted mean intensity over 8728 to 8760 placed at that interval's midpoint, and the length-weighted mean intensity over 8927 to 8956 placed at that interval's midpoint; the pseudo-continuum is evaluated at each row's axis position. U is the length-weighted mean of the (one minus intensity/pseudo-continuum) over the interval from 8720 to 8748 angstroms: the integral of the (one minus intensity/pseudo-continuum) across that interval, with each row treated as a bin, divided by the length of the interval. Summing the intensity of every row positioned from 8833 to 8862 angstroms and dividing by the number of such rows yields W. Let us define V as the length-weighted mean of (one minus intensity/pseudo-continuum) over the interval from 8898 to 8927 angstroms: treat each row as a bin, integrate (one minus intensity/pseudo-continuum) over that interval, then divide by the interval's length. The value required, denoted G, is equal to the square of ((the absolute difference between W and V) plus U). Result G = 1027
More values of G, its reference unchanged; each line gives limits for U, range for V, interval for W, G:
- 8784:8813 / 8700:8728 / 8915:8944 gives 961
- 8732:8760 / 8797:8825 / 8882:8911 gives 1436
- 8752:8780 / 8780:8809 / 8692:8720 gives 1182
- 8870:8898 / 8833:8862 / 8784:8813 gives 1219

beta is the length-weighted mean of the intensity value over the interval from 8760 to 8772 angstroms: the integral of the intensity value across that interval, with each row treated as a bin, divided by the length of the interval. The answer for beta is 31.7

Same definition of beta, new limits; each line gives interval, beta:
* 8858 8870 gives 33.4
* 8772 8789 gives 31.8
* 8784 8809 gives 34.6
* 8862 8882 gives 34.1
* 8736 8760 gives 34.1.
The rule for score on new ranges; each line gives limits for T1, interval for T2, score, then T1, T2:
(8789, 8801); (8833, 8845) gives 0.2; 0.007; 0.0090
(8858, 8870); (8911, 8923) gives -0.3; 0.007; 0.0054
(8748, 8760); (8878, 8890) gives -0.3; 0.002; 0.0016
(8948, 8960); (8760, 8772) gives 0.7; 0.007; 0.0137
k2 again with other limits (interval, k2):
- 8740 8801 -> 8794.61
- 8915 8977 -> 8958.11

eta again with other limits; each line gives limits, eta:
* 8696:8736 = 2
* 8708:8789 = 5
